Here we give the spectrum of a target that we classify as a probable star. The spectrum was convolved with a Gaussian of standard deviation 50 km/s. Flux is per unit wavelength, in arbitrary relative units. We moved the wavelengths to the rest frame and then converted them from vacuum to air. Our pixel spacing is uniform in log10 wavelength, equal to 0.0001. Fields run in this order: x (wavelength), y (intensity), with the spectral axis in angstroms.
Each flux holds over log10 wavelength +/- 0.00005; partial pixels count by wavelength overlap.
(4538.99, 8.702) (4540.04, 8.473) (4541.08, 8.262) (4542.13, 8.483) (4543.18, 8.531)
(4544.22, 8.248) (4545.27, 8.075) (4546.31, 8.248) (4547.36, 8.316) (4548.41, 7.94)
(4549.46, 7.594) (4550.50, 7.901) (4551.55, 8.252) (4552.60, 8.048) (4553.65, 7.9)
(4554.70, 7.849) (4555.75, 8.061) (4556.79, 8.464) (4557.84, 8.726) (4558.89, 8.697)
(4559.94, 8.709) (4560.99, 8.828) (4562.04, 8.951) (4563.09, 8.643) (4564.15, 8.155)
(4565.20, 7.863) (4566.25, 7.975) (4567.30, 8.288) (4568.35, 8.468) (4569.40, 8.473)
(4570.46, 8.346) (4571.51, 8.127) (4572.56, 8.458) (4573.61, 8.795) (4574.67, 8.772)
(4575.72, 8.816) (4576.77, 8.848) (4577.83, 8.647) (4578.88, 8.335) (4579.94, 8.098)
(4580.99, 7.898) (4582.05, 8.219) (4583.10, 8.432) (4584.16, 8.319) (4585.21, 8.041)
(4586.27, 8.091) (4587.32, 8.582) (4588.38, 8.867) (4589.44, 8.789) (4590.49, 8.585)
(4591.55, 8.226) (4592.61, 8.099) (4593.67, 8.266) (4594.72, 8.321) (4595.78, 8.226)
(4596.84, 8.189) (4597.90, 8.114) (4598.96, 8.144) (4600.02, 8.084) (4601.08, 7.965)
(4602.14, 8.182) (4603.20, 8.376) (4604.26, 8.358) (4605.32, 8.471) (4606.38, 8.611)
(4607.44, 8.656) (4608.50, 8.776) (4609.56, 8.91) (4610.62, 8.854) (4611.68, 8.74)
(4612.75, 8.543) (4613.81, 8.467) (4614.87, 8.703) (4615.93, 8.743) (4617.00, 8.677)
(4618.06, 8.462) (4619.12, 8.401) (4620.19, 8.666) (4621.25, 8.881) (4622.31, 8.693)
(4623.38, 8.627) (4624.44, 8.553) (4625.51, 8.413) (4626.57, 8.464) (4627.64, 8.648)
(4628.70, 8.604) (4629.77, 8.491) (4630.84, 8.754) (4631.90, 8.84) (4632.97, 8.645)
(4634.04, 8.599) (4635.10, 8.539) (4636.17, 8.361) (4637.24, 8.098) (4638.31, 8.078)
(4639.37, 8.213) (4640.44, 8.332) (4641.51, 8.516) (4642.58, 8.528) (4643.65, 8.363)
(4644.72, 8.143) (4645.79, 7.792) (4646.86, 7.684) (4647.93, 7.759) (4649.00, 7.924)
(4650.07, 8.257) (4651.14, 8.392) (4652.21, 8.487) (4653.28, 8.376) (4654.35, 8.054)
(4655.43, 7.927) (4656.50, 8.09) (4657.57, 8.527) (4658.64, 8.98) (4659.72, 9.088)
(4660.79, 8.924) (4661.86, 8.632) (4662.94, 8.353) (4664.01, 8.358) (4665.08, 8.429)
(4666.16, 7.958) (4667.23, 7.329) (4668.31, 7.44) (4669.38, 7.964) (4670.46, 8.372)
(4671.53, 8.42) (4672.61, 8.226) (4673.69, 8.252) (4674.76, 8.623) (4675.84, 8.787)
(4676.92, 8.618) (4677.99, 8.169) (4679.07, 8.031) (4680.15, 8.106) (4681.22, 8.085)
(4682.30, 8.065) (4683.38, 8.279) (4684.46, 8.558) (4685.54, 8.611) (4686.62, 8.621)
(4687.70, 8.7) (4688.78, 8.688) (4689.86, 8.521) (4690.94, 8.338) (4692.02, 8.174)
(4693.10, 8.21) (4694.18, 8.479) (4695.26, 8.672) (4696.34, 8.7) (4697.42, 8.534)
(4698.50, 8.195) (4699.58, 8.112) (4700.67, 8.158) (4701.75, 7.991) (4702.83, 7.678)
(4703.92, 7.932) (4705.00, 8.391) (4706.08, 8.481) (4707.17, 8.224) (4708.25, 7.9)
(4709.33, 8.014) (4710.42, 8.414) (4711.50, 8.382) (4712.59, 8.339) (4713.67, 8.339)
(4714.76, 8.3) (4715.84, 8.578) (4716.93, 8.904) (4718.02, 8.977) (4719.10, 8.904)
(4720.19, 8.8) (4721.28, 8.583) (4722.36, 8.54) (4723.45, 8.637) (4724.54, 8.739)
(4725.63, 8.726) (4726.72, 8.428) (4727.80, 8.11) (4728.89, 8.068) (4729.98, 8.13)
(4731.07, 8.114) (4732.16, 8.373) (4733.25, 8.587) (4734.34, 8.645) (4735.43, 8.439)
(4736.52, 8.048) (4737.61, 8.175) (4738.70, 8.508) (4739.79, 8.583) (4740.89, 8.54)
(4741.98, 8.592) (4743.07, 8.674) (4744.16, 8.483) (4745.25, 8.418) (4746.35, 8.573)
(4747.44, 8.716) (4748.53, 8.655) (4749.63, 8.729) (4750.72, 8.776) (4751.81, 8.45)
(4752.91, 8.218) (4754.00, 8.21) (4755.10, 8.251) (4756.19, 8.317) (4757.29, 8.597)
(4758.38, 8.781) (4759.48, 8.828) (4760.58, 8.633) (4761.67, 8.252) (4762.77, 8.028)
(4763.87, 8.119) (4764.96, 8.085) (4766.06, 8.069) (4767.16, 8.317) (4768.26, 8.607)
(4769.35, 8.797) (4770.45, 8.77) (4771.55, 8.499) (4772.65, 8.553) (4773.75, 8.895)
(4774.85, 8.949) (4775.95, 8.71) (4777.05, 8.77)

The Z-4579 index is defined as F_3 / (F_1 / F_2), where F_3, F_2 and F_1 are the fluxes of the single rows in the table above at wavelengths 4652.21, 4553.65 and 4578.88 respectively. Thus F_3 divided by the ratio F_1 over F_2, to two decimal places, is 8.04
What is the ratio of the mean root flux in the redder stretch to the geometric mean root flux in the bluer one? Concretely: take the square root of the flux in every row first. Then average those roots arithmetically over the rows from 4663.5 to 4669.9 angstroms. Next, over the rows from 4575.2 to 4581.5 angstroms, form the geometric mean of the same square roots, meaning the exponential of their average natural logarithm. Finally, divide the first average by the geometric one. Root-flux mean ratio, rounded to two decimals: 0.97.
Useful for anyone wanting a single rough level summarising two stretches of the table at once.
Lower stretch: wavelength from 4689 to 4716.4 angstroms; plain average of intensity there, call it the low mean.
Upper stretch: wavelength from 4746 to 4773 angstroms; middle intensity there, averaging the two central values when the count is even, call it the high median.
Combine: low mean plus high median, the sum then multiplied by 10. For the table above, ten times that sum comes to 168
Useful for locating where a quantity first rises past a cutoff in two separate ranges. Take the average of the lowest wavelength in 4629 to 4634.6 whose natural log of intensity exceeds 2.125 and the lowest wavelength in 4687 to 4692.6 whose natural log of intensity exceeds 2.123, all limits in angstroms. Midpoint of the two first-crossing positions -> 4658.7 angstroms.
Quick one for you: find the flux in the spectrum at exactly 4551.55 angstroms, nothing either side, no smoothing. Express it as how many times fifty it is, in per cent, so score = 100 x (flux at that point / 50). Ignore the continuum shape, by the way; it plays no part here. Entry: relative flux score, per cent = 16.5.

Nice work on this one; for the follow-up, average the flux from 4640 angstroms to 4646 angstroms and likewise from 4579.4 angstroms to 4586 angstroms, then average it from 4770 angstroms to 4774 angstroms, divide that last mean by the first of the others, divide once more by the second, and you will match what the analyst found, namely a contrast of 0.128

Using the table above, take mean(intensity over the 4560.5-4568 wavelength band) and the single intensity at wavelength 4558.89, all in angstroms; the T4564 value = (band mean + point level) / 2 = 8.54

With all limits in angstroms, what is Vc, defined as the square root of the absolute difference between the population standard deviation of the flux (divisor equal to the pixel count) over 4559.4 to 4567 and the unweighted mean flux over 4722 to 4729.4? 2.84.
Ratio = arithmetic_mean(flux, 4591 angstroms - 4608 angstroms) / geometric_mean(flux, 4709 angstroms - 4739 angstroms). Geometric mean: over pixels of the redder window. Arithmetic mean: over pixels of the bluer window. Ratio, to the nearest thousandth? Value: 0.978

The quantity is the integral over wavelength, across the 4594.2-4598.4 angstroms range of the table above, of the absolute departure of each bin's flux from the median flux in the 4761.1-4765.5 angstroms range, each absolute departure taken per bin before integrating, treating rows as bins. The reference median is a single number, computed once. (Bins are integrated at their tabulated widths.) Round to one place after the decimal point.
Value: 0.5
